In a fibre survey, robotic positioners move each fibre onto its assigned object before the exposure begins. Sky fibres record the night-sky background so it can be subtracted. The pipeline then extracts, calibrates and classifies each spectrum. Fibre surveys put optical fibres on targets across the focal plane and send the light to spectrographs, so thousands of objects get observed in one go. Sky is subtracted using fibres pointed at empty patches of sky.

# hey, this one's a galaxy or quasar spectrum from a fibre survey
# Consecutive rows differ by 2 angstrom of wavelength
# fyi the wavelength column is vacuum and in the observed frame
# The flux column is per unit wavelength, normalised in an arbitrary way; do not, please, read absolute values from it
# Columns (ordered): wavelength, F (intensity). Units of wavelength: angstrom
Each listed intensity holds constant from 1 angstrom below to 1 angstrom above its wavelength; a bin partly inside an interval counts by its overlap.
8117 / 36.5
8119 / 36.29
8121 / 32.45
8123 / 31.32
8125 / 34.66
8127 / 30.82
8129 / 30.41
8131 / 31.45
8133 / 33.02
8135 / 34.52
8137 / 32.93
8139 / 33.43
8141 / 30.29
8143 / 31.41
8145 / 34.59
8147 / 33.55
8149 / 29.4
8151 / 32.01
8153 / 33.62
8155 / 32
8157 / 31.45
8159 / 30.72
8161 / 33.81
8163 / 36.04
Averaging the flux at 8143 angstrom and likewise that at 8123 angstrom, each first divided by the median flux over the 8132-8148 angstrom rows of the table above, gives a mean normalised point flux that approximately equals 0.94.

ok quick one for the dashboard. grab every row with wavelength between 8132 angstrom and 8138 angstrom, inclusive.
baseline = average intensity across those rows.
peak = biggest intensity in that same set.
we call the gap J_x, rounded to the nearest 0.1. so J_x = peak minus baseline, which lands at 1.0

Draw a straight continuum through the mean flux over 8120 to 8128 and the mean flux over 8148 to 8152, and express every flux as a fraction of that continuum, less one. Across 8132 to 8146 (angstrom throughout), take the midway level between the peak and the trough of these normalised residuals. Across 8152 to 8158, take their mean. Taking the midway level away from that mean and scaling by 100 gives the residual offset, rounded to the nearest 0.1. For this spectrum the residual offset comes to 2.2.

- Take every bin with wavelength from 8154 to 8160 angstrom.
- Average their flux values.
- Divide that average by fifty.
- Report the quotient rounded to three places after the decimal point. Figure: 0.628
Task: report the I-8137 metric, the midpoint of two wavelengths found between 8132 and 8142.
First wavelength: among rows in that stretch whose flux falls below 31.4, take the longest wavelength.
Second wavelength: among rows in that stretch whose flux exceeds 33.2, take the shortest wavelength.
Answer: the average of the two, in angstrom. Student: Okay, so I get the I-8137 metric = 8138 angstrom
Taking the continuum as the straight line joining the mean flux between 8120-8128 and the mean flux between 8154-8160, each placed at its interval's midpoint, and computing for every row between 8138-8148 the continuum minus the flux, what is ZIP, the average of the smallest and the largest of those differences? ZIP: -0.7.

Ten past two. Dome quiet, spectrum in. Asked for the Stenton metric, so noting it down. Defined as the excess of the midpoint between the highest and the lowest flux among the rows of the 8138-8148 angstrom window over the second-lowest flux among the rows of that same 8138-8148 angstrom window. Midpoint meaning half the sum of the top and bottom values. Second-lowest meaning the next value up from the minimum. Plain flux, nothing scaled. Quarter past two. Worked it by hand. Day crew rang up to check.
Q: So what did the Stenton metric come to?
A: 1.0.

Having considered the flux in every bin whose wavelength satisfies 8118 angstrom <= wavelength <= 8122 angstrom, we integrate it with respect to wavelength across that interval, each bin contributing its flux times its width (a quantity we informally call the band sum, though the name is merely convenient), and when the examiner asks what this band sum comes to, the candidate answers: 137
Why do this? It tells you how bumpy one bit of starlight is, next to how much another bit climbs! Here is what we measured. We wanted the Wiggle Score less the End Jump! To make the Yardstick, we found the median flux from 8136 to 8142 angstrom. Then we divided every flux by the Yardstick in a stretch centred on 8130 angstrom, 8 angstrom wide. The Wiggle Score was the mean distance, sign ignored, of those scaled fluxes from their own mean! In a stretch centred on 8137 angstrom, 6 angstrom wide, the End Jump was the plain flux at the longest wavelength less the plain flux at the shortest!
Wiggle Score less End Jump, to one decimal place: 1.1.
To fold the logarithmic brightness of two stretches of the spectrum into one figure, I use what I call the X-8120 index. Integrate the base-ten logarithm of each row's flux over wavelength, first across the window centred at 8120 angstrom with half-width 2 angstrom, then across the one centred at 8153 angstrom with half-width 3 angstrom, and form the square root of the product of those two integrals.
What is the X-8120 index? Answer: 7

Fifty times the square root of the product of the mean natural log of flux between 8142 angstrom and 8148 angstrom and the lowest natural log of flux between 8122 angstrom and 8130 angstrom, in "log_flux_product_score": 173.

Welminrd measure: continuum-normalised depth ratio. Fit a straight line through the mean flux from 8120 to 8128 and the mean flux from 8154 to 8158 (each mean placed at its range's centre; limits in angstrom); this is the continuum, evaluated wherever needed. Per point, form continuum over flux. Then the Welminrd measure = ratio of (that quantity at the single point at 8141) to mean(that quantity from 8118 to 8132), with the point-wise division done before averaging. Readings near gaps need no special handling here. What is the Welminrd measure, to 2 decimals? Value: 1.06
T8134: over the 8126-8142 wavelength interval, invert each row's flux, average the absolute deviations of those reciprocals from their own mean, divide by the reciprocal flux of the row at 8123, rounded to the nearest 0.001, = 0.042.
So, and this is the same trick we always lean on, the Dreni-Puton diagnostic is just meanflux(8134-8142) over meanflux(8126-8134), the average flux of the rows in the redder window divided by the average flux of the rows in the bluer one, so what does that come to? 1.04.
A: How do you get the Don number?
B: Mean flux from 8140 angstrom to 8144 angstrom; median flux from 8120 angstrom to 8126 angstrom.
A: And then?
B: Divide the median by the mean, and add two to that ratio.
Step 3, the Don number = 3.05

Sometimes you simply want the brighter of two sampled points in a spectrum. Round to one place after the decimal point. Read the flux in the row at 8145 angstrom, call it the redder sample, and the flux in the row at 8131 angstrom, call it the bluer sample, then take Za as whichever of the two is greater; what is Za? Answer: 34.6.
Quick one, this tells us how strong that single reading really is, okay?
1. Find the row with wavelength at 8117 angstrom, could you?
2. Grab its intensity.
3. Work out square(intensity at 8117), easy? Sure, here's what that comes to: 1332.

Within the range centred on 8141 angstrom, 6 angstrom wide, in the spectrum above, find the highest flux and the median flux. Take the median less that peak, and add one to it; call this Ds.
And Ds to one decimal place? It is -1.0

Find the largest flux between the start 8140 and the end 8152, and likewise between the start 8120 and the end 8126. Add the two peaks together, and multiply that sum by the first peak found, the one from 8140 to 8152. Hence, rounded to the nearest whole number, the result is 2395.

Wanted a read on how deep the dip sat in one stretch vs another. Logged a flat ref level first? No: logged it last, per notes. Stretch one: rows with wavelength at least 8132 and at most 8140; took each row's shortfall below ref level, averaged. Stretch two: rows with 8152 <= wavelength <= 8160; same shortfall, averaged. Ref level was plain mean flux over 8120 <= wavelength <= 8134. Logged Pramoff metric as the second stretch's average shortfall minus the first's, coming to 1.5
